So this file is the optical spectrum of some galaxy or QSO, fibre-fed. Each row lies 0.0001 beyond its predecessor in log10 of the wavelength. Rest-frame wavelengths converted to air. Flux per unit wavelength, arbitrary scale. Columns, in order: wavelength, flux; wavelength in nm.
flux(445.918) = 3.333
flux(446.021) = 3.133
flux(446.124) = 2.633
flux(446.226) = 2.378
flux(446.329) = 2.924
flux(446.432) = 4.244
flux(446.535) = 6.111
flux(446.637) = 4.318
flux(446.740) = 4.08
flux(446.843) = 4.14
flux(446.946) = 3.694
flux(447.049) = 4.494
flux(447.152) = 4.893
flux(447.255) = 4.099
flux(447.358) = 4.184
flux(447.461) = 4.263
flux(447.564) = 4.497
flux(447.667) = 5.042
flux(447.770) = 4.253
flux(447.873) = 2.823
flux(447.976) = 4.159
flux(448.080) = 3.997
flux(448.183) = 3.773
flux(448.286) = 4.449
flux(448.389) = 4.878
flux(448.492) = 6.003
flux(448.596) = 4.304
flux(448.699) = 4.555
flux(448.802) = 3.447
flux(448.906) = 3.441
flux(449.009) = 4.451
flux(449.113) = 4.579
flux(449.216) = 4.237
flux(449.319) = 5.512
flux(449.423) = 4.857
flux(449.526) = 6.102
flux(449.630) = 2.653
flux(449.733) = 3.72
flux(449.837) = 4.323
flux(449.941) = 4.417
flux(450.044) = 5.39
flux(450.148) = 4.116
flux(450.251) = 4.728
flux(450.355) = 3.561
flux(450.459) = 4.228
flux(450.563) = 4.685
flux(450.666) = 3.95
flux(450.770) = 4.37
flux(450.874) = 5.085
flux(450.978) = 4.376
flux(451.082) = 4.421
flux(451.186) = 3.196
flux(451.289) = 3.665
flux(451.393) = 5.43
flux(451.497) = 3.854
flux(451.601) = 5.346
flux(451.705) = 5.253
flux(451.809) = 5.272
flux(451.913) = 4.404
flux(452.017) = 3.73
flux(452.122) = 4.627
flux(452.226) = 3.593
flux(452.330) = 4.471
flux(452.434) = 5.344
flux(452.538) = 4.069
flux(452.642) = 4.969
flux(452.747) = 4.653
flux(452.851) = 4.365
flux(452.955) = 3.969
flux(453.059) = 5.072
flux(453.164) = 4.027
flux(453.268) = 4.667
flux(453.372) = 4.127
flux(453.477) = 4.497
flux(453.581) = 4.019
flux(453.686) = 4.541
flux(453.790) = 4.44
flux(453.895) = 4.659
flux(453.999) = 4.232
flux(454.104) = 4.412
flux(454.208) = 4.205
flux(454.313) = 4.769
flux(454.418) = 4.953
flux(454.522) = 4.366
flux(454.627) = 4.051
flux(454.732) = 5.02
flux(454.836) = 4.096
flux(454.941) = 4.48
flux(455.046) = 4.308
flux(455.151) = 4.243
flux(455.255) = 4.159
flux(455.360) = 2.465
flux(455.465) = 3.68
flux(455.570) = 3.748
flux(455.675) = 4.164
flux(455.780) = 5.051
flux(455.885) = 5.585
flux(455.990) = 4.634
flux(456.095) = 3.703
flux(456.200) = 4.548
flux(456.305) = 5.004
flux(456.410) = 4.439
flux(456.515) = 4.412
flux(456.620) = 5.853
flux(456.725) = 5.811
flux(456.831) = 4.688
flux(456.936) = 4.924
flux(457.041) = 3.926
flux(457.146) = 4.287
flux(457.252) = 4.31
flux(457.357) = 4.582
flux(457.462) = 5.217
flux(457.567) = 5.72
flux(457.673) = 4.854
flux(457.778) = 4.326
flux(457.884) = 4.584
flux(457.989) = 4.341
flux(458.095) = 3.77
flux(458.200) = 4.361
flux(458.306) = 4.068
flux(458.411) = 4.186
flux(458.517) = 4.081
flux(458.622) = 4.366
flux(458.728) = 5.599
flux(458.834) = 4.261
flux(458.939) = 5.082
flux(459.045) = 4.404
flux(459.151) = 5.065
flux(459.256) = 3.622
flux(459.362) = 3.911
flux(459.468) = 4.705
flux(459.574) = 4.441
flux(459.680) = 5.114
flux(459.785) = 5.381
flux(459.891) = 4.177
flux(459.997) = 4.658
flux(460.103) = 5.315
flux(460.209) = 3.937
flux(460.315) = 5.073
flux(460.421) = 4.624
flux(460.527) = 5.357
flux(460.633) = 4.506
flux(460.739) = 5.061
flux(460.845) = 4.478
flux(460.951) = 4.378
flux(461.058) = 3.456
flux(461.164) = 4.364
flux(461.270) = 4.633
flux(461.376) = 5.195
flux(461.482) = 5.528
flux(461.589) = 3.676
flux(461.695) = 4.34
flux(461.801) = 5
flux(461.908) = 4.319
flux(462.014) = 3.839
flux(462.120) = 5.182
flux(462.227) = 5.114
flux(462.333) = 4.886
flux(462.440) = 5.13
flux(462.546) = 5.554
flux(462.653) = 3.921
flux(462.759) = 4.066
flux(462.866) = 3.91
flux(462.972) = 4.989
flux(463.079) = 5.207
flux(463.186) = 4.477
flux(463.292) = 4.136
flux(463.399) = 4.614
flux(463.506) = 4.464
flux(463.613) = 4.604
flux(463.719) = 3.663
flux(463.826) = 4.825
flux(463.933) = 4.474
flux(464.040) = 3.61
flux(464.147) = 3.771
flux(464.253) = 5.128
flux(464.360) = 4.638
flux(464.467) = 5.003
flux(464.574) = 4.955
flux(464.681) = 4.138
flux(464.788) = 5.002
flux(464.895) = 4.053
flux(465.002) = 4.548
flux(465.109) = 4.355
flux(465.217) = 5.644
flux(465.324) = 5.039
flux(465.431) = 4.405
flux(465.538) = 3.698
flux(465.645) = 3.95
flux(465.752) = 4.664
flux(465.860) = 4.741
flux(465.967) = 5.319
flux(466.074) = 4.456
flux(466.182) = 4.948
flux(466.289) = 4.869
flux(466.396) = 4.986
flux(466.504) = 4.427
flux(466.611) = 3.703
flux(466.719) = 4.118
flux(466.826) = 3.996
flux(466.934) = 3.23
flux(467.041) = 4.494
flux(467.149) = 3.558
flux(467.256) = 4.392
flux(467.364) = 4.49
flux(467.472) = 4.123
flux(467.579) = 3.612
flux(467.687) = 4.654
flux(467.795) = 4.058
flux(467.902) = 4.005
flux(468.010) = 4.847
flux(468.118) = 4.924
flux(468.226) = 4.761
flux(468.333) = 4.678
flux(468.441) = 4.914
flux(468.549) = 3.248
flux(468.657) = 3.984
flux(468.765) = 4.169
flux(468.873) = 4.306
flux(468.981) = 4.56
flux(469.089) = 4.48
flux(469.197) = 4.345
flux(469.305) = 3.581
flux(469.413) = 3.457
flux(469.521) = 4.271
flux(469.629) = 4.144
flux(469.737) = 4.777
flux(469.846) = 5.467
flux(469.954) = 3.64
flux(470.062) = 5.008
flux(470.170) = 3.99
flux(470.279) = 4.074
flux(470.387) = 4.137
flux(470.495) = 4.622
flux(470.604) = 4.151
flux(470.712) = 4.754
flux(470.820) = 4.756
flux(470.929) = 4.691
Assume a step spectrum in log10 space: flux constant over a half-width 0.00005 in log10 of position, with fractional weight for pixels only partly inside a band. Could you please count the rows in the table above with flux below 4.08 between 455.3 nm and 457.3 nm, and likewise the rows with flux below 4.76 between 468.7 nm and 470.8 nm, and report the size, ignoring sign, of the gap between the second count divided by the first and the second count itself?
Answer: 13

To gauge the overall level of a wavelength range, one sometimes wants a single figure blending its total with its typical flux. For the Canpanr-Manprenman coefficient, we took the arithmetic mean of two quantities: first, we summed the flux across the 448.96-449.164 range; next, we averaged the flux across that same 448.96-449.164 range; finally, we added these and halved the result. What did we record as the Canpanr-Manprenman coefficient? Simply 6.77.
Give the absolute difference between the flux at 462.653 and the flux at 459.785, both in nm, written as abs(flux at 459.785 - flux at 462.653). 1.5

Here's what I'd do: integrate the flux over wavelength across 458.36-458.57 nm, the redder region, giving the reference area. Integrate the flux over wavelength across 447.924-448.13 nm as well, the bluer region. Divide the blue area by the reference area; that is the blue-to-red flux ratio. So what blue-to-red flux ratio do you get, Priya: 0.96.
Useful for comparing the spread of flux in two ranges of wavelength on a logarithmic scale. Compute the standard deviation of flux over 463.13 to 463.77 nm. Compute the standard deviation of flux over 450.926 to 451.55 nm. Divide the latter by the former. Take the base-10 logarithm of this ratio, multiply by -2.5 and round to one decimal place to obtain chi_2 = -0.8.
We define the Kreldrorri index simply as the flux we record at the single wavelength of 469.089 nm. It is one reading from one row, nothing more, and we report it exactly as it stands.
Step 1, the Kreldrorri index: 4.48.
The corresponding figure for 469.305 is 3.581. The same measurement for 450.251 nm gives 4.728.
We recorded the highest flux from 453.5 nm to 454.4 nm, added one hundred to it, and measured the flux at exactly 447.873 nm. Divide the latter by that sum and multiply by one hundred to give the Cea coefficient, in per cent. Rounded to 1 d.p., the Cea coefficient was 2.7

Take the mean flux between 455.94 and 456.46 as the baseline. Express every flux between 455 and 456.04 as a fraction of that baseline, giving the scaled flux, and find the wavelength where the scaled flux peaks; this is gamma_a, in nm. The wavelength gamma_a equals 455.885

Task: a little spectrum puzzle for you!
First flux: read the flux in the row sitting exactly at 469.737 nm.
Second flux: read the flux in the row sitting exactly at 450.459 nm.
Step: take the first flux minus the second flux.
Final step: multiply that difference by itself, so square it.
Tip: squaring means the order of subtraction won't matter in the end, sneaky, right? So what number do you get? 0.30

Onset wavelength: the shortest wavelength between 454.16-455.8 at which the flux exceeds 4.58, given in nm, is 454.313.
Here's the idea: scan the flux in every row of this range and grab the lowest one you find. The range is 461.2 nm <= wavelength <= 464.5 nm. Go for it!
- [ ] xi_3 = 3.61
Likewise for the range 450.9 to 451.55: 3.196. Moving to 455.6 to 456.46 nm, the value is 3.703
